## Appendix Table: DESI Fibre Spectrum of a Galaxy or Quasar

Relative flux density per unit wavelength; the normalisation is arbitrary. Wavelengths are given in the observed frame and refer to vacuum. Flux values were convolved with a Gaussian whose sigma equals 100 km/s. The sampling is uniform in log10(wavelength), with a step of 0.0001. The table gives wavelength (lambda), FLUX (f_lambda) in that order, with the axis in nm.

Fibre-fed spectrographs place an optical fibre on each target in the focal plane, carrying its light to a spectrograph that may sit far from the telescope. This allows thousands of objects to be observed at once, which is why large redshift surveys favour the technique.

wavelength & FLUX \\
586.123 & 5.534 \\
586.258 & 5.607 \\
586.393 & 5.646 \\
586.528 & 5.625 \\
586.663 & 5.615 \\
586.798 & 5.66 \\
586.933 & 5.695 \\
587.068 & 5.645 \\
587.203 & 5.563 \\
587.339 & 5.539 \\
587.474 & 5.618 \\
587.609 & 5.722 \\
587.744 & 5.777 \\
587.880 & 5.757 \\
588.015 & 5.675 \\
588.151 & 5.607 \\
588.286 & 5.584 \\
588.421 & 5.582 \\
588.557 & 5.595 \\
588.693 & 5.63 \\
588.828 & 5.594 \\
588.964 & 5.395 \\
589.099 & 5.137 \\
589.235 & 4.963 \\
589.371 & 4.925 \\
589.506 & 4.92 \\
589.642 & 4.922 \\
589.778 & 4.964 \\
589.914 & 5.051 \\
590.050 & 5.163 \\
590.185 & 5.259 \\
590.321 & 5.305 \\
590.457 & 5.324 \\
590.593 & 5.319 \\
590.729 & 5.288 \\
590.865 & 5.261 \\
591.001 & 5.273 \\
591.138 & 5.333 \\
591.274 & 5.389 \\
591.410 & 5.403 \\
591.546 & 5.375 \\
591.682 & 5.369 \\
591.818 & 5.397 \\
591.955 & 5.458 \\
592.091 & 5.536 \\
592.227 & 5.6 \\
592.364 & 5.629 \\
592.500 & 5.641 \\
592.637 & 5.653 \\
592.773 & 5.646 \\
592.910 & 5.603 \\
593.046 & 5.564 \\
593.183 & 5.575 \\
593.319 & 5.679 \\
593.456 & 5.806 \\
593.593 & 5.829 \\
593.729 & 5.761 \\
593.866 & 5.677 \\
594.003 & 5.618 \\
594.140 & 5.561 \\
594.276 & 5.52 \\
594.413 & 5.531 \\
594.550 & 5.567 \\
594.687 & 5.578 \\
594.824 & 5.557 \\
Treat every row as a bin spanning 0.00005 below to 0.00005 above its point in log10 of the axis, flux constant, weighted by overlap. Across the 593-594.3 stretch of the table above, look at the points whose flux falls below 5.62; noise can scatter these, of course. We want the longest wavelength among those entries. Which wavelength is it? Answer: 594.276 nm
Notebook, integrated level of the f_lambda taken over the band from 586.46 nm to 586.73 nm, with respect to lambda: 1.52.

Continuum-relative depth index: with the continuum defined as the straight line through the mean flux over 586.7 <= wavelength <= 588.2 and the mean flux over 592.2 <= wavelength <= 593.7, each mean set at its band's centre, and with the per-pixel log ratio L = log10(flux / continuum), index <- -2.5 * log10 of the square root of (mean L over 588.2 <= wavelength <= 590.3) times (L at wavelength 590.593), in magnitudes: 3.81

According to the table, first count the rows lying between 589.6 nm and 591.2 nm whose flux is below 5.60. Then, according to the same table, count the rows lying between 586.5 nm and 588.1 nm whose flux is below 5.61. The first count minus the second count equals 10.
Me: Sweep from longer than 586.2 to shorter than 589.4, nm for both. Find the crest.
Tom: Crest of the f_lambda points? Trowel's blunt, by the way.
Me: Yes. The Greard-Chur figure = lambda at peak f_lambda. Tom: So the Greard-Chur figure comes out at 587.744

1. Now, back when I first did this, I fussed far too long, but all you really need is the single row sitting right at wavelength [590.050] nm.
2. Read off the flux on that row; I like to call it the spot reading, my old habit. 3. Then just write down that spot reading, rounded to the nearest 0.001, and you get 5.163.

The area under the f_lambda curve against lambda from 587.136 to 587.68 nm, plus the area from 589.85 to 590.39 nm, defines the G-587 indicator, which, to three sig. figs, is 5.86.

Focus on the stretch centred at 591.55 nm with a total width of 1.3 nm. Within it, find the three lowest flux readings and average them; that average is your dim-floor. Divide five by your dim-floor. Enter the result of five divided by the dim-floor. 0.939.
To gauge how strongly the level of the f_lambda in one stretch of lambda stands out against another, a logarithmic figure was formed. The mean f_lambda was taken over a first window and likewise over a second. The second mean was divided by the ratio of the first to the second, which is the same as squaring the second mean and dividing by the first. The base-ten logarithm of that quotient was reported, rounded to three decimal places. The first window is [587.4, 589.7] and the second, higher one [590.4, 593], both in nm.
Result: 0.737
